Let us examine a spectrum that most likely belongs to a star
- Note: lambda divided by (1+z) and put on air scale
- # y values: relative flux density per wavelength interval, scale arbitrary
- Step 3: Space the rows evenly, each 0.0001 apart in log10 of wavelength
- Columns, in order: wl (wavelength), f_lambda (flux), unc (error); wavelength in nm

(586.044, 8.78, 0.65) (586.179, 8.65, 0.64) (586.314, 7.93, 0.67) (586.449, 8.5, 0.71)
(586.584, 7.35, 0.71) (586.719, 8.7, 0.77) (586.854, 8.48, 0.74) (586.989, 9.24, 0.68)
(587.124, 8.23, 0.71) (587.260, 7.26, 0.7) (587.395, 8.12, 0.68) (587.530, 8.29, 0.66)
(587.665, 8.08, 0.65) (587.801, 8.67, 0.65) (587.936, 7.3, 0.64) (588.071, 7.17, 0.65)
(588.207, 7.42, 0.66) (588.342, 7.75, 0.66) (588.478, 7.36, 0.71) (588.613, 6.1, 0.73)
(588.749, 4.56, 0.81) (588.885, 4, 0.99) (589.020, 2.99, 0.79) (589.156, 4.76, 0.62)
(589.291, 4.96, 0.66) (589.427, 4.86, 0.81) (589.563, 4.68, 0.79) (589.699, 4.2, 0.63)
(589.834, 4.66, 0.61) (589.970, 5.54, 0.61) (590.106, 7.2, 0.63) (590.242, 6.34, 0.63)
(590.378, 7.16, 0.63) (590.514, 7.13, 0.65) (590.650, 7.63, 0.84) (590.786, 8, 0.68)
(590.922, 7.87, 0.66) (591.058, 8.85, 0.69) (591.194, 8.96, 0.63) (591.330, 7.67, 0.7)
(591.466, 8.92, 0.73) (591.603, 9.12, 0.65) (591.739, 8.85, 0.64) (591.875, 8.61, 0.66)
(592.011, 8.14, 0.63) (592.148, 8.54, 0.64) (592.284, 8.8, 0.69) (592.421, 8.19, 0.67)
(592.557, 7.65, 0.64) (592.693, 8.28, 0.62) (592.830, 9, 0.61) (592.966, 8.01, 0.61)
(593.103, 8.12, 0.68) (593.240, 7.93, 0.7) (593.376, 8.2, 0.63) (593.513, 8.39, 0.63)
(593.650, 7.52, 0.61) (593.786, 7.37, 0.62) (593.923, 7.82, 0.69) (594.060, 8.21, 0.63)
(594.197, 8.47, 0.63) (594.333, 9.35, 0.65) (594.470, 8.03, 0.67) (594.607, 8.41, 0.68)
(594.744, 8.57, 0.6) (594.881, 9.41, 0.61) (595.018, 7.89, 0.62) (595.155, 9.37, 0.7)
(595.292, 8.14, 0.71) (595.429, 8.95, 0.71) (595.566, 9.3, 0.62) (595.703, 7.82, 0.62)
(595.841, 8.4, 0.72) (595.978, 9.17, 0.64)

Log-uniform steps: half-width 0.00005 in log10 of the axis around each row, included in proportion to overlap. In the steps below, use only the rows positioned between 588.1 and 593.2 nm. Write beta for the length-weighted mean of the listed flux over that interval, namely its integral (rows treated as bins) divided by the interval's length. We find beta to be 7.1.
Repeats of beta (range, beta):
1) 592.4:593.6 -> 8.2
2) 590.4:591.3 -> 8.0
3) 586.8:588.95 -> 7.4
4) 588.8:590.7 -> 5.4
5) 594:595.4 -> 8.6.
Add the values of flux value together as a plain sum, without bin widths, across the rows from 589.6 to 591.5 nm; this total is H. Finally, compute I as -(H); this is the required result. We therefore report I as -100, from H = 100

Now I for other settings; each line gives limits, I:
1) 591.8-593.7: -115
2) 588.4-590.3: -72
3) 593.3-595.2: -117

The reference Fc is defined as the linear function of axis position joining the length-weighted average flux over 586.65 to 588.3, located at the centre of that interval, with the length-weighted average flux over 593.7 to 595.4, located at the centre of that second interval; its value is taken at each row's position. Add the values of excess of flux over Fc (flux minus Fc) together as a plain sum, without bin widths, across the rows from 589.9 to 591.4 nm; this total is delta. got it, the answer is -8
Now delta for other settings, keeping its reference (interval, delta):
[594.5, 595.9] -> 2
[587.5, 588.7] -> -5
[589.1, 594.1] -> -30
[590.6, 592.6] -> 2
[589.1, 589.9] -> -21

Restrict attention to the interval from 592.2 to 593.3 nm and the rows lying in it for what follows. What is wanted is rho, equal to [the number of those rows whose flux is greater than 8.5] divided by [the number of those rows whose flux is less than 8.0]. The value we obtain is 1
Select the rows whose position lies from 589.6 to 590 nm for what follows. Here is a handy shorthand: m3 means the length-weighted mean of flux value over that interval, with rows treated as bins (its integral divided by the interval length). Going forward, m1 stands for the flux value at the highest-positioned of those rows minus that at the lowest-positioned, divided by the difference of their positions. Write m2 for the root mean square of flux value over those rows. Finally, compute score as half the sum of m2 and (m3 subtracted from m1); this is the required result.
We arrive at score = 2.53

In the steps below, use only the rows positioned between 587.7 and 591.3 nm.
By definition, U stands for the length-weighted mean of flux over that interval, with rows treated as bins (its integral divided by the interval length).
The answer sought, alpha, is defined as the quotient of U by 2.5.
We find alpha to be 2.57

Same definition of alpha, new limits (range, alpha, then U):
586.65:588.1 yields 3.27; 8.17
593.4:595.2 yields 3.34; 8.35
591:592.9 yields 3.42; 8.54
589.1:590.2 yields 2.06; 5.14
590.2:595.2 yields 3.30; 8.24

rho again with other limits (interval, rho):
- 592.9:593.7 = 0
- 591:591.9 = 6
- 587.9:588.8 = 0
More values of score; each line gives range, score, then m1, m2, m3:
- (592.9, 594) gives -0.09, -0.2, 7.9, 7.9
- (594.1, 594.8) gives 0.10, 0.2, 8.6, 8.6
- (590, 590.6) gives -0.04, -0.2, 7.0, 6.9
